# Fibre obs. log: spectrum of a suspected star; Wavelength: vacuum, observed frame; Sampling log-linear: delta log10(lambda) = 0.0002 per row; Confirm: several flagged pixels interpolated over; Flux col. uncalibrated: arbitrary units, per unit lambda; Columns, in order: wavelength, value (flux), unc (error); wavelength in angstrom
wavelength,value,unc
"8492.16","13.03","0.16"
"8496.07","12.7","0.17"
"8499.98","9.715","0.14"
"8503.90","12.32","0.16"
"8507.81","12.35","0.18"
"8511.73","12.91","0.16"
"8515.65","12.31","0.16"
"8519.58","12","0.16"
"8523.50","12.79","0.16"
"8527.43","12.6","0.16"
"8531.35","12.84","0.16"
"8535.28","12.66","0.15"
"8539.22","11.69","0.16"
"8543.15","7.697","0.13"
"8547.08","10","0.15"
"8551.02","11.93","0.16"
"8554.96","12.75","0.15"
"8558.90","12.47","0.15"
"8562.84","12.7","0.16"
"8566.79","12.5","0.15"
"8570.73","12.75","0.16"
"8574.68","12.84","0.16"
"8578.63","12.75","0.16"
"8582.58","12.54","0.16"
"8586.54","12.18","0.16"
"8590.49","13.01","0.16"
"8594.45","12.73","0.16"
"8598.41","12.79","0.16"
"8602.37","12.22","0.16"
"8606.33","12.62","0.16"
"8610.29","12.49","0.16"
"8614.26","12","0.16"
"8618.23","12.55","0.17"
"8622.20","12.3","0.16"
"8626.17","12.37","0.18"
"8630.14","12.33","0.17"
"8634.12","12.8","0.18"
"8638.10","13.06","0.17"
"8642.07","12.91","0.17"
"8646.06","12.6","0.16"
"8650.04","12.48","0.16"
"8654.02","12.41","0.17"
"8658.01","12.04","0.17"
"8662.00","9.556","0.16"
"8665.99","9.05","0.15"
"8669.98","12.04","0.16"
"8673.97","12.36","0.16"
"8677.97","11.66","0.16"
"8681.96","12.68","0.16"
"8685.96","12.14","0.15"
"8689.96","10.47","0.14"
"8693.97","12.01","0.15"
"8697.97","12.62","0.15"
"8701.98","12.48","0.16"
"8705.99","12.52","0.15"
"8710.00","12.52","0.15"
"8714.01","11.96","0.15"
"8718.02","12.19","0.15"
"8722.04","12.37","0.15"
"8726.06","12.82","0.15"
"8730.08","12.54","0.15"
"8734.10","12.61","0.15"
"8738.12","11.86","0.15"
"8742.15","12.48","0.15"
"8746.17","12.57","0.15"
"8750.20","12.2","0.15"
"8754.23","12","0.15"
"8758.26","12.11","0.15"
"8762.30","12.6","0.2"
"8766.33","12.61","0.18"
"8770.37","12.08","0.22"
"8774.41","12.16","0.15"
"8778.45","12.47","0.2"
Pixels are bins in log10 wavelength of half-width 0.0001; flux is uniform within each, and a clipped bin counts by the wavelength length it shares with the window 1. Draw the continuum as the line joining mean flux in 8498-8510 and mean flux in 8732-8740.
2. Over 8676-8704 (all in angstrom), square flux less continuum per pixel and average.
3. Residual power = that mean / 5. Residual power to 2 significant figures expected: 0.10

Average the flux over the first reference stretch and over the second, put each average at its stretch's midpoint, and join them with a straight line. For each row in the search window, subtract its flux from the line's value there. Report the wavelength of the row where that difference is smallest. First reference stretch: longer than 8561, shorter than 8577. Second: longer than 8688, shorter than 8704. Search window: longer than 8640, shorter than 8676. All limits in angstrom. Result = 8642.07 angstrom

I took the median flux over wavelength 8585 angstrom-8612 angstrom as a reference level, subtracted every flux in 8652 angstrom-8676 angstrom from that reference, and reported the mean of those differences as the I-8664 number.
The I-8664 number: 1.4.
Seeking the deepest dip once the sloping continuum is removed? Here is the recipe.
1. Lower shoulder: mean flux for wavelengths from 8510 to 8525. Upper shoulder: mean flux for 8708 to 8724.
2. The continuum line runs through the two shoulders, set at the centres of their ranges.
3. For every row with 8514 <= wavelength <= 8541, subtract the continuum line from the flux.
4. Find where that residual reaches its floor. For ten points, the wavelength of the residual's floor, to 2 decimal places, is 8539.22 angstrom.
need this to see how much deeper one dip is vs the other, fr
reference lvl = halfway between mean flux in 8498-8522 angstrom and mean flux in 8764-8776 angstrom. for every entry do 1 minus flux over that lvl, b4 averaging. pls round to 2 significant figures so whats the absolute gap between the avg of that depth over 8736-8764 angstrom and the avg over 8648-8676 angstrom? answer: 0.069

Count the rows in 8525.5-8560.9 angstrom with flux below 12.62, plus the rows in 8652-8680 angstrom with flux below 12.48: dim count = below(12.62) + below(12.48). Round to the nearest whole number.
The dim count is 13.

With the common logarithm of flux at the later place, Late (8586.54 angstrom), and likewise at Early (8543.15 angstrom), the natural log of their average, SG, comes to -0.014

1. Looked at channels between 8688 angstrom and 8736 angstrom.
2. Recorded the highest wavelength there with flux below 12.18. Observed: 8714.01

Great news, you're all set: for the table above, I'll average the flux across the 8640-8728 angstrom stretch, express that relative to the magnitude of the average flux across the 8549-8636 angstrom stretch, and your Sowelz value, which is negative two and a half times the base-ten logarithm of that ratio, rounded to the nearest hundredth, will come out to 0.05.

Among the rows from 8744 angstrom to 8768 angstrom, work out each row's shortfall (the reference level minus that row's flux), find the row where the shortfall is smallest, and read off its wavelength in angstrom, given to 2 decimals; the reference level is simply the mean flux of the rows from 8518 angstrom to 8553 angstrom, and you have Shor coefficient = 8766.33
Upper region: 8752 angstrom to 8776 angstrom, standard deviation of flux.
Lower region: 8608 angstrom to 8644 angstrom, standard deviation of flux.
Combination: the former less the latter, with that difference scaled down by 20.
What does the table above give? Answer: -0.003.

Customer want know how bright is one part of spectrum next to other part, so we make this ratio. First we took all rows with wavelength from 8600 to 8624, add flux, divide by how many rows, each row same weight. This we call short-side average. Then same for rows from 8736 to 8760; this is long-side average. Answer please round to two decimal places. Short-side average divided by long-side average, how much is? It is 1.01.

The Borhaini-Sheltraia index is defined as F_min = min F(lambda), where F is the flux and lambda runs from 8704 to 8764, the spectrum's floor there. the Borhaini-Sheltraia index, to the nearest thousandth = 11.860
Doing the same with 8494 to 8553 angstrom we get 7.697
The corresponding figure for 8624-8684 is 9.050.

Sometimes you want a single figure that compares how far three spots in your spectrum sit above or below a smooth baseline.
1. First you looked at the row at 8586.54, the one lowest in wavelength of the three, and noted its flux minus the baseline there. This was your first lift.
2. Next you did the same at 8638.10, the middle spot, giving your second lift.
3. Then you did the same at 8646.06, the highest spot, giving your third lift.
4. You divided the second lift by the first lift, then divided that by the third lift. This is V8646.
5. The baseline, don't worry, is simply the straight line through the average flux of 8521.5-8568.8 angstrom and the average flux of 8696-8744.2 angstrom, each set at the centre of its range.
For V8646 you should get 13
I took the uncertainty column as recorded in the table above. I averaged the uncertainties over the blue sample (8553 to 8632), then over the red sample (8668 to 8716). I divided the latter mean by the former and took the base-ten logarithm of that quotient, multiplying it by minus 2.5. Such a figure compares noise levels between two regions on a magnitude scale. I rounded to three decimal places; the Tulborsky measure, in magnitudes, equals 0.050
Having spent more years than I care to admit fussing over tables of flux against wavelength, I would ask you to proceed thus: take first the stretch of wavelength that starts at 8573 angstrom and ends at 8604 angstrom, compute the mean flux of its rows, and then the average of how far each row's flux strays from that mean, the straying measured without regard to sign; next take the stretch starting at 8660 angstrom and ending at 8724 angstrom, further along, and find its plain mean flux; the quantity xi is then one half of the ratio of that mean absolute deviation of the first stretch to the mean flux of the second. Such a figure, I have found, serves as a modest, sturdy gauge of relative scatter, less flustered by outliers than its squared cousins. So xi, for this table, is 0.010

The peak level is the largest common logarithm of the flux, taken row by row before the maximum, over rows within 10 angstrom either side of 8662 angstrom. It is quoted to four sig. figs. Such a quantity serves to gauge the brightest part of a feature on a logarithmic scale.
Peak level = 1.094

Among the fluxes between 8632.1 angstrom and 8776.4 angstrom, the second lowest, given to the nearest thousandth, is 9.556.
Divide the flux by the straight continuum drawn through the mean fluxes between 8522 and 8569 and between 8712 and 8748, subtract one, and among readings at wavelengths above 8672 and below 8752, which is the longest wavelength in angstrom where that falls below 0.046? 8750.20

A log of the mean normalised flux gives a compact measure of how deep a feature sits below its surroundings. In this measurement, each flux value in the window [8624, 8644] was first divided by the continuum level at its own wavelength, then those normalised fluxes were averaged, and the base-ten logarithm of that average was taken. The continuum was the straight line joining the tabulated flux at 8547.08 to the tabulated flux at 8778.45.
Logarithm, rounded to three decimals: 0.065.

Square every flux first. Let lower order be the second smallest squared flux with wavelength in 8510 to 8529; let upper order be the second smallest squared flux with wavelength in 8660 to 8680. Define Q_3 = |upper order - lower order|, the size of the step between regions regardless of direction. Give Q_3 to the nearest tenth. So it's 60.2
